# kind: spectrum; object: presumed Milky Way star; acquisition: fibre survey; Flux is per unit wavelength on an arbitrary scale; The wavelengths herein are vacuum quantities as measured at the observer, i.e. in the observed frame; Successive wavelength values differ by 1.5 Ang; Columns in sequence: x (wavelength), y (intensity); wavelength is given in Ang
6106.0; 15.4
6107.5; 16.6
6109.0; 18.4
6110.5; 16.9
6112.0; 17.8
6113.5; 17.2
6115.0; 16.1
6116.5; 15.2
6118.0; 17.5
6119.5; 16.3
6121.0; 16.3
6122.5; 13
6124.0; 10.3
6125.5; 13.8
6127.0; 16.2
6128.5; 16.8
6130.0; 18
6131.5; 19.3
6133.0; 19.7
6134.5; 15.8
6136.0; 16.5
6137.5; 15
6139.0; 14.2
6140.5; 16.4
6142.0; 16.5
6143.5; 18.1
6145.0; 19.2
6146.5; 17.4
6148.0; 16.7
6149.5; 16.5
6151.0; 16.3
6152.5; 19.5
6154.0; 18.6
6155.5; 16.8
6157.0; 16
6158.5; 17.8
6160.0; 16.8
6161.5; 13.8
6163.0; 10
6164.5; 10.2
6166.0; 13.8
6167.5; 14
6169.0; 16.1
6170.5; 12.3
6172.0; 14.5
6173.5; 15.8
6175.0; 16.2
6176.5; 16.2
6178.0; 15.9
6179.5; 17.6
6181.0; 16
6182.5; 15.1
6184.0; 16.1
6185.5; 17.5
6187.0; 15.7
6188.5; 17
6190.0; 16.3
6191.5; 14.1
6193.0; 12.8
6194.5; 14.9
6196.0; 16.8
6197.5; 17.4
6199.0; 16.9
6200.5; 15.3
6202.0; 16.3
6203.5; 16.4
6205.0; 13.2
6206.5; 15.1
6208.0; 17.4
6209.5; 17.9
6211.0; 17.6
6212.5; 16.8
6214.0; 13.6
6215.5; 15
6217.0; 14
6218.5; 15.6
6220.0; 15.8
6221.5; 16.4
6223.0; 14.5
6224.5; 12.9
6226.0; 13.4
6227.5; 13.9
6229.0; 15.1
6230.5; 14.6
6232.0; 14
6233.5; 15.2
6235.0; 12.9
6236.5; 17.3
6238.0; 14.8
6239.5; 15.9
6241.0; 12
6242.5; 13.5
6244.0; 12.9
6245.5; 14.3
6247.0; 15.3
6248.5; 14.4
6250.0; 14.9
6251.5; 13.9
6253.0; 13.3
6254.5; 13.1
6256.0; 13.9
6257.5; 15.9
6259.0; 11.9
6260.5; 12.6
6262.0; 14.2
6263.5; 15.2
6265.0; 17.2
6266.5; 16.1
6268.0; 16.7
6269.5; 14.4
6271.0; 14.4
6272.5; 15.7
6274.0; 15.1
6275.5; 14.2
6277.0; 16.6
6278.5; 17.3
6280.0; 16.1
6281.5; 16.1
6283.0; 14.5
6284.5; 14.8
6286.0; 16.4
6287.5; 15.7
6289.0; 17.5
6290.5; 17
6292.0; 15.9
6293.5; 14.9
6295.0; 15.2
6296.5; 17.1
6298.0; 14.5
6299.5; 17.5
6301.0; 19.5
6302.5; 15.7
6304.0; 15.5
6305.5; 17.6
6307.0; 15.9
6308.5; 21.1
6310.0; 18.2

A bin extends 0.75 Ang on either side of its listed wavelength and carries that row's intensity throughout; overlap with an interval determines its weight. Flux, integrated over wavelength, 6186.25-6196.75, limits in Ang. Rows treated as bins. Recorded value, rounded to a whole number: 161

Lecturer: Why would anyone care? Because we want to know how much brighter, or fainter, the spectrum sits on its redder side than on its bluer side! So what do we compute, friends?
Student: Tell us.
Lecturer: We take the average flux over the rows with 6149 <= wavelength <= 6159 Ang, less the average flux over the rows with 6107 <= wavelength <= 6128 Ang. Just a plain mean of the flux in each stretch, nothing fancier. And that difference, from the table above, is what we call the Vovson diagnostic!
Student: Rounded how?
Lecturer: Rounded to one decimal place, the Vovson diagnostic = 1.5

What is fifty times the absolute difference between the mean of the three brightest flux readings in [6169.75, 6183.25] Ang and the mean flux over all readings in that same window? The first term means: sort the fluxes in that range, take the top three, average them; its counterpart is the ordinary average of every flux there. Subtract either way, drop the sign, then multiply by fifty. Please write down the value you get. 58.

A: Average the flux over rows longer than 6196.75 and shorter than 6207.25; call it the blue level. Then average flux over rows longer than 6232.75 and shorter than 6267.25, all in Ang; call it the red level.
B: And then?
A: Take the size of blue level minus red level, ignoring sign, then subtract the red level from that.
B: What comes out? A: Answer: -13.0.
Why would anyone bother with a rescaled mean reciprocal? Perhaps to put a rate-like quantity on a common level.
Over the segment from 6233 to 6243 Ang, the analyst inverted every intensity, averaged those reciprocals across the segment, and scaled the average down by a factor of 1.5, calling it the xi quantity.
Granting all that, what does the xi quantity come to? 0.0466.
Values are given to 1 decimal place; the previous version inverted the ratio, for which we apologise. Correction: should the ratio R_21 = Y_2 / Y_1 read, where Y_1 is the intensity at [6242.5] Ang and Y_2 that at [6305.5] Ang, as 1.3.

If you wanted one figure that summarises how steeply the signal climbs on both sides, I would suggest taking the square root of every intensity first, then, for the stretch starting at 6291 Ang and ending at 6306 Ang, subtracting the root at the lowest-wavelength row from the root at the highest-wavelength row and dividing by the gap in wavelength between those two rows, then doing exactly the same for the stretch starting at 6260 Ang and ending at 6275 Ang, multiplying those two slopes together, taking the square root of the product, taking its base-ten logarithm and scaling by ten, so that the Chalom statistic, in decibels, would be -17.1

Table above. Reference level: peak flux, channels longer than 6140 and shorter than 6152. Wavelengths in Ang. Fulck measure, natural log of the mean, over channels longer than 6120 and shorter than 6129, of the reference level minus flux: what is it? 1.57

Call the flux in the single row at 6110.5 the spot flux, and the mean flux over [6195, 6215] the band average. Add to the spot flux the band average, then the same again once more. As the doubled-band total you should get 49.3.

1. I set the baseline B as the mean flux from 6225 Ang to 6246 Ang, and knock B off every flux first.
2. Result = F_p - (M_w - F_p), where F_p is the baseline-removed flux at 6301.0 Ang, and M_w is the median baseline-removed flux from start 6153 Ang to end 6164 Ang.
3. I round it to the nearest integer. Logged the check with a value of 8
